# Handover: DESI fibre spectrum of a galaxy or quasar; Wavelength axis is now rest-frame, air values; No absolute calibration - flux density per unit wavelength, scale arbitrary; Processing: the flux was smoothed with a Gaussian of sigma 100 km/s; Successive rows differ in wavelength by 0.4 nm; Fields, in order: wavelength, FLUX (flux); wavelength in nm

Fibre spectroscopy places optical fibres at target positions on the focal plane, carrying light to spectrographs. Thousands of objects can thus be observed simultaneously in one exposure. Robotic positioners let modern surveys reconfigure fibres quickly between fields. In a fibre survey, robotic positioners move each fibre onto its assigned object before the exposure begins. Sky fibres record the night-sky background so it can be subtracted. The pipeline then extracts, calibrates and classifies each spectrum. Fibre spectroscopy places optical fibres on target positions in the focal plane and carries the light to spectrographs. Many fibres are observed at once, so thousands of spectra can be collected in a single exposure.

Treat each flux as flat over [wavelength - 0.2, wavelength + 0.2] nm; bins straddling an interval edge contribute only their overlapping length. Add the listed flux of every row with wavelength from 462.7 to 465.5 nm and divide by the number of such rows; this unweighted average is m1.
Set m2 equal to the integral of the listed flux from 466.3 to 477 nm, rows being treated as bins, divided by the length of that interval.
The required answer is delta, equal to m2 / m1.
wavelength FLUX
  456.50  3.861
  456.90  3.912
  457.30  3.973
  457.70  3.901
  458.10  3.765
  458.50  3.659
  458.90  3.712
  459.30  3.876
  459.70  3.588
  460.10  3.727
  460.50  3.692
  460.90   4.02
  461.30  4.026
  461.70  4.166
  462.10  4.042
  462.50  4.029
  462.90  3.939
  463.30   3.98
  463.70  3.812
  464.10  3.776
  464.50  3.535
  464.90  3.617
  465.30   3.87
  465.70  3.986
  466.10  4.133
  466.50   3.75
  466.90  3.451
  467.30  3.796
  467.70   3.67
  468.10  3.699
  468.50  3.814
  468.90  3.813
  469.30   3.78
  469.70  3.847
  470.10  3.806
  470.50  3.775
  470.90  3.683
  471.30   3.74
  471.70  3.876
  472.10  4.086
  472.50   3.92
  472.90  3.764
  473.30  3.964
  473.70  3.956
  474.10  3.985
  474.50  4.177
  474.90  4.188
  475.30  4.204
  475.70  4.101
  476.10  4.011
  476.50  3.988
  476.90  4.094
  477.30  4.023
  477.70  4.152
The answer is 1.03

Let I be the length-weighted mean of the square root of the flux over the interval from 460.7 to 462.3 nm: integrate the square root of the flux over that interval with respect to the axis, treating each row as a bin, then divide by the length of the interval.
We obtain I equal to 2.02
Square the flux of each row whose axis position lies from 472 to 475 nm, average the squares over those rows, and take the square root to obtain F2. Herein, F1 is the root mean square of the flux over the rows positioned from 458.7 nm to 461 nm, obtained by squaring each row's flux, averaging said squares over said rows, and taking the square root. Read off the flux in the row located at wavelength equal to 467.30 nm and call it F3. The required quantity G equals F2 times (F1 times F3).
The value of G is 57.4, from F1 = 3.77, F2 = 4.01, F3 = 3.796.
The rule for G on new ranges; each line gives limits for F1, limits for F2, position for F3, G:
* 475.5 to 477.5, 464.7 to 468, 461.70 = 63.8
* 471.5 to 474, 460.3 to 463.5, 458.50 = 57.3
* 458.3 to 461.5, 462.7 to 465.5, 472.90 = 54.1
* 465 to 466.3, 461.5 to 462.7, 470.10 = 62.1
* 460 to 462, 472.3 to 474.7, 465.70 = 62.1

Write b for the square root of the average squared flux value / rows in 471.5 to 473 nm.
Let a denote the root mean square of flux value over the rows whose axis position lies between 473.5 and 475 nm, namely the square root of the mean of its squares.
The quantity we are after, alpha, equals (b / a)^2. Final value 0.92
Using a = 4.08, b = 3.91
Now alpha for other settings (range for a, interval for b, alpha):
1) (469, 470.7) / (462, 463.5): 1.11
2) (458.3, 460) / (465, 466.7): 1.13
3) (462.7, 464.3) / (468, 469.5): 0.95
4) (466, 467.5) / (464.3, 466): 0.98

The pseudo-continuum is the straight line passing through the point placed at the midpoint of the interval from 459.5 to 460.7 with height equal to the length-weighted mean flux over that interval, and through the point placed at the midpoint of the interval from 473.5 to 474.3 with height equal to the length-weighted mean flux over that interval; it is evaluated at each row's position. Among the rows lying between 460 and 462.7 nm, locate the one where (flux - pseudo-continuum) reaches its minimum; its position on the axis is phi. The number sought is 460.50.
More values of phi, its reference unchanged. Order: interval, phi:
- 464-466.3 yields 464.50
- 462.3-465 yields 464.50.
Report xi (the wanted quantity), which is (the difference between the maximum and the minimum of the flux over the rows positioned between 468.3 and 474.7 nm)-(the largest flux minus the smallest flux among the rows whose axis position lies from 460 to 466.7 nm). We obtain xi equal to -0.14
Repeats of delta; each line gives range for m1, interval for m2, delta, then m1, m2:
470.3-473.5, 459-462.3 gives 1.01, 3.85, 3.89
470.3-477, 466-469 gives 0.94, 3.97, 3.75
